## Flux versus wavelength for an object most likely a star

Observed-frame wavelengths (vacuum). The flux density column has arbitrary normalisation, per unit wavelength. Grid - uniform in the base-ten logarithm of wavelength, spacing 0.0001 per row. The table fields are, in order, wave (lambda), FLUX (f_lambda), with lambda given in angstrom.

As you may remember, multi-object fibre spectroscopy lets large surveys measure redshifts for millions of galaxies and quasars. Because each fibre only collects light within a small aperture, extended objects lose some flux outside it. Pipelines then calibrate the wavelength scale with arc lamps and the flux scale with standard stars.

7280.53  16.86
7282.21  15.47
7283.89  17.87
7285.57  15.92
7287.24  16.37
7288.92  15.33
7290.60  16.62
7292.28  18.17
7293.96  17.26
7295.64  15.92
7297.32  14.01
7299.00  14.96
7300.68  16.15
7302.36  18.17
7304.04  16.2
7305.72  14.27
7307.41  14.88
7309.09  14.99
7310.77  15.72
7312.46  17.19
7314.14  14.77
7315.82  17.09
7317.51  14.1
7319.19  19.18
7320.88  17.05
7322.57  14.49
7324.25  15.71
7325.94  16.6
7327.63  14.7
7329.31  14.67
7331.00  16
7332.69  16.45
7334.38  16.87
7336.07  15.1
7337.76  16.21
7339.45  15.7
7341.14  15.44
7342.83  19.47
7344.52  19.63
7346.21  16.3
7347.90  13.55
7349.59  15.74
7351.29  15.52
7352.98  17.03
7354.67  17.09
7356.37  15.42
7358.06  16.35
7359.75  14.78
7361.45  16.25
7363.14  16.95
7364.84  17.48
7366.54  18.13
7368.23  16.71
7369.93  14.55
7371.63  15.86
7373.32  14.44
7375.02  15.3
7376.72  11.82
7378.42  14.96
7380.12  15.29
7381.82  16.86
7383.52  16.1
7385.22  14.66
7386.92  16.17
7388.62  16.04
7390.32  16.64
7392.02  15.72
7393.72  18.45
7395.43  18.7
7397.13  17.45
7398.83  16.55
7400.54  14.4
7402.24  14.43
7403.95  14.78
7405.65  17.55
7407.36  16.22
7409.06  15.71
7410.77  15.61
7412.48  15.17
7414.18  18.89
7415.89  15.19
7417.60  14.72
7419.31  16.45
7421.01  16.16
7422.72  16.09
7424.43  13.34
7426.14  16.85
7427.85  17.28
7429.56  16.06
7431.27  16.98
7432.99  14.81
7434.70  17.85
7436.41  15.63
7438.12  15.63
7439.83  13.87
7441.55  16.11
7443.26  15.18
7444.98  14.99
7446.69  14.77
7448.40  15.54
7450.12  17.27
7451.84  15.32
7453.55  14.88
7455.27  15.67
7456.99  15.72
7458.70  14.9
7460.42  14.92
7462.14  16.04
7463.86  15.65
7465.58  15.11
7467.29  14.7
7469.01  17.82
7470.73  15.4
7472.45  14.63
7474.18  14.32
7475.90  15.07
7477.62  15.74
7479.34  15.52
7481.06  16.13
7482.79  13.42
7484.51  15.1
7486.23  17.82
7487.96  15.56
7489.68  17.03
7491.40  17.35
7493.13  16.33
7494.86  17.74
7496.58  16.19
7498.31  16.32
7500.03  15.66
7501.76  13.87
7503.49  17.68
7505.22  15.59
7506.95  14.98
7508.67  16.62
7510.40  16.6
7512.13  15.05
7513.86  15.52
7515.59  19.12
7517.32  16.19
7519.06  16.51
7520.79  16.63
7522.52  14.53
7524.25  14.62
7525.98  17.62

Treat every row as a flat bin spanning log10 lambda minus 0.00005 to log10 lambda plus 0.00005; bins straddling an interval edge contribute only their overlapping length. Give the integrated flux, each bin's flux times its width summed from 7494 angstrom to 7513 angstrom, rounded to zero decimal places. 305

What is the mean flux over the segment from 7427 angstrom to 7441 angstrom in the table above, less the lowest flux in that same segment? 2.14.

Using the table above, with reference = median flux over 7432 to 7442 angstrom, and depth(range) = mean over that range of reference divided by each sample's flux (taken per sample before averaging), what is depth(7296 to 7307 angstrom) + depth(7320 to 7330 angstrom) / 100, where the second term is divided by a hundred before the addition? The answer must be 1.02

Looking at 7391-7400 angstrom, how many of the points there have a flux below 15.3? 0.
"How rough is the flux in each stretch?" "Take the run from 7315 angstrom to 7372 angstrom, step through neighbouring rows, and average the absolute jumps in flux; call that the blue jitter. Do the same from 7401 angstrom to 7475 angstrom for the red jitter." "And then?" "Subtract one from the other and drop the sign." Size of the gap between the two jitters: 0.2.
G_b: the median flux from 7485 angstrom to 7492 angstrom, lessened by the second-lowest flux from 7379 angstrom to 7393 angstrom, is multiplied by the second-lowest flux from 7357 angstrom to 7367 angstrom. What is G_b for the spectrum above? 31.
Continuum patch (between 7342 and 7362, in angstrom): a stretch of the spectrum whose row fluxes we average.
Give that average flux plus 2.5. 18.9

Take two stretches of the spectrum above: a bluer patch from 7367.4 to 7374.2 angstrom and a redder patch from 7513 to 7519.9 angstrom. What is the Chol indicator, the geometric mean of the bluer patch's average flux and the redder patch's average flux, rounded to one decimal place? 16.1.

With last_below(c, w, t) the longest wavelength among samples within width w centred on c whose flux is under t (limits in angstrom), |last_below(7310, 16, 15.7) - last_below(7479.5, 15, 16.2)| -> 167.0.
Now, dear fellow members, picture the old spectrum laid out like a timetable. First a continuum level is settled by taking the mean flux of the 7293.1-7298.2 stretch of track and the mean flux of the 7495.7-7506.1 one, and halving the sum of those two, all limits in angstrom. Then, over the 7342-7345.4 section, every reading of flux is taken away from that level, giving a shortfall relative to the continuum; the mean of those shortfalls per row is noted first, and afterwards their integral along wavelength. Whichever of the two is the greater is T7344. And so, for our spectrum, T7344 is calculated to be -3.7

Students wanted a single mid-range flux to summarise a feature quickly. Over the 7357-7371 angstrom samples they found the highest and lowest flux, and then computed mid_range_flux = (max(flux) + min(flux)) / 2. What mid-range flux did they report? 16.3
